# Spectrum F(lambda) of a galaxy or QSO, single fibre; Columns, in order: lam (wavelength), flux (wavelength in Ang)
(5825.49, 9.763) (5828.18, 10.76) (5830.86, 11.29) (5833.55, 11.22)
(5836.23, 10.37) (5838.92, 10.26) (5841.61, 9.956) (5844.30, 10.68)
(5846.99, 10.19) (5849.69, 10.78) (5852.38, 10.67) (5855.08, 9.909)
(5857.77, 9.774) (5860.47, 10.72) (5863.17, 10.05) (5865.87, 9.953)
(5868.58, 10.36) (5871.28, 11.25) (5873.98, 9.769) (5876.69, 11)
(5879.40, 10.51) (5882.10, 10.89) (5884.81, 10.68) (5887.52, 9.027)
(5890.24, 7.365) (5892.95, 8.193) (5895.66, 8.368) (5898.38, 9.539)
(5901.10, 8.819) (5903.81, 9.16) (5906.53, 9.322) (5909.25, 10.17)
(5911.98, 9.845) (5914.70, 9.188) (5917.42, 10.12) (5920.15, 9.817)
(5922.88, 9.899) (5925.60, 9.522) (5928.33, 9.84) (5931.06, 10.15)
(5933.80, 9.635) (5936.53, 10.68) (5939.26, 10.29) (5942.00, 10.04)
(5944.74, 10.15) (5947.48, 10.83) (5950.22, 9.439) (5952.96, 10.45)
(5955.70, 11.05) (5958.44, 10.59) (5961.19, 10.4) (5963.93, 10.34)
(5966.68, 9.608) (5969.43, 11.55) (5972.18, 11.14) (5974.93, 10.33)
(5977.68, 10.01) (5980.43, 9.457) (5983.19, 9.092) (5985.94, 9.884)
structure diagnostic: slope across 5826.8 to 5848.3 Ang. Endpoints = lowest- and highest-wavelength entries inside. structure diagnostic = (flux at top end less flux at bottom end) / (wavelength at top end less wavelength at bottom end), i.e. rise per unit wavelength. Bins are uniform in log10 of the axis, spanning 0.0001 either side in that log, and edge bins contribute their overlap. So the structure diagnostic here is -0.030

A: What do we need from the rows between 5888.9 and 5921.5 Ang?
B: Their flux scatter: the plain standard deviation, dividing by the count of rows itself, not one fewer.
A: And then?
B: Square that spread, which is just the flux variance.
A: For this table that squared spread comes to 0.7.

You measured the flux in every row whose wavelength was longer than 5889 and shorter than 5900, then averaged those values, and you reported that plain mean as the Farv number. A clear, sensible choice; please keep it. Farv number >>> 8.4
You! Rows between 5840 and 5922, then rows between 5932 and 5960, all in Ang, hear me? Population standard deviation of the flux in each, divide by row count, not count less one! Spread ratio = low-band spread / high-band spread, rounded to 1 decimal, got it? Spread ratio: 1.8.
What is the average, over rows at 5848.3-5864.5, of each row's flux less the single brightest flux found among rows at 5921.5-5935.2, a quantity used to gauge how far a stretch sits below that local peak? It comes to 0.17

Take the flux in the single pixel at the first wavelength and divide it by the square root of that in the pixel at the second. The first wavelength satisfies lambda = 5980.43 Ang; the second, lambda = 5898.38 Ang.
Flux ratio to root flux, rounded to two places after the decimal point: 3.06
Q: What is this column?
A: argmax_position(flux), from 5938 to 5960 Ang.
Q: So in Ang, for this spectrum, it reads 5955.70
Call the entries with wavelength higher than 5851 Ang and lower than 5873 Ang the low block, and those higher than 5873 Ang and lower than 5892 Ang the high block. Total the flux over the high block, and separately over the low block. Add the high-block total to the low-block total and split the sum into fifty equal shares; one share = 3.0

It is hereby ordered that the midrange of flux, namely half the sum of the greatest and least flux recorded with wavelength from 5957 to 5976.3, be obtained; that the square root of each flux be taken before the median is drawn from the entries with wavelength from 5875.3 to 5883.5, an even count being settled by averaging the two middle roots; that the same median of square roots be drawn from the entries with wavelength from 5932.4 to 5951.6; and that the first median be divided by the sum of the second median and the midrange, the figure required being 0.240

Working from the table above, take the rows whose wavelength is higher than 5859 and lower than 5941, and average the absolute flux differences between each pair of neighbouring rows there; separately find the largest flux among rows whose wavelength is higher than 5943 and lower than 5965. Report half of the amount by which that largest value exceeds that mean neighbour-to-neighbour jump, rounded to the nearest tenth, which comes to 5.2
